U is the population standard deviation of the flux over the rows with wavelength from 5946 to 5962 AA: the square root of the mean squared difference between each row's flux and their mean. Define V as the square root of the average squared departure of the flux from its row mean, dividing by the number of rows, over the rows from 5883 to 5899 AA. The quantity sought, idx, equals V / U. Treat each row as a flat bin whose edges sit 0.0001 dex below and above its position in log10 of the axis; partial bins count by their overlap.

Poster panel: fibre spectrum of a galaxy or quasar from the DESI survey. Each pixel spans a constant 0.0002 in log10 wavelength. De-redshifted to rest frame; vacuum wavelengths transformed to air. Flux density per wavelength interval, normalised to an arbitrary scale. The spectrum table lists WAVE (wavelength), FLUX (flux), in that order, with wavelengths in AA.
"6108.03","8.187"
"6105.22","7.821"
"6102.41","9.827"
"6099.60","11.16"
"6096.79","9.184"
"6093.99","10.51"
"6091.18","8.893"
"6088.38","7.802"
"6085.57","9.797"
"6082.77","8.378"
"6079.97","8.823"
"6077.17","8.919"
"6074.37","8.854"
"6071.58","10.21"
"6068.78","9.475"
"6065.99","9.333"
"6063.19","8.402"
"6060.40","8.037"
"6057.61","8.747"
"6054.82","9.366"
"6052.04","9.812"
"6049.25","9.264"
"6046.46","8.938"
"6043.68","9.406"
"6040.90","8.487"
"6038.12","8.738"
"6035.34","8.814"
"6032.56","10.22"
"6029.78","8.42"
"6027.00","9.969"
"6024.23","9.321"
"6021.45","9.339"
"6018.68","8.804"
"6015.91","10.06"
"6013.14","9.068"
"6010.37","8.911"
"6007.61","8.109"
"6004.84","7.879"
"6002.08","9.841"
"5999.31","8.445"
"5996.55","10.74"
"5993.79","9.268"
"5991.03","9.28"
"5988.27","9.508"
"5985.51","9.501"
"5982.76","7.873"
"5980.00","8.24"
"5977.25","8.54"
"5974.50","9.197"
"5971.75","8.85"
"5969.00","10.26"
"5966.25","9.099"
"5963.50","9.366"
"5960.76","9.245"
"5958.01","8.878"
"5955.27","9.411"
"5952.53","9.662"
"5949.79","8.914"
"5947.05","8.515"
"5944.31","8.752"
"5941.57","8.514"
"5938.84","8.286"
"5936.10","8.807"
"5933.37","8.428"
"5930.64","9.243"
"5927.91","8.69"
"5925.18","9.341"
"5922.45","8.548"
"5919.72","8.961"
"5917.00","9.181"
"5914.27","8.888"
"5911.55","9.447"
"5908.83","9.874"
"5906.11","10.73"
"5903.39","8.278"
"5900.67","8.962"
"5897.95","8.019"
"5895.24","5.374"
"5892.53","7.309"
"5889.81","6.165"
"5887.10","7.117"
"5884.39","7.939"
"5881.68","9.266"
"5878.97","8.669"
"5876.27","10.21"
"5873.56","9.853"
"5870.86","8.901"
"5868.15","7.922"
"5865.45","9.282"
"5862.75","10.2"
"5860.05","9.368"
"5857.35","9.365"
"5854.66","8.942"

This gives 2.50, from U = 0.4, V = 0.9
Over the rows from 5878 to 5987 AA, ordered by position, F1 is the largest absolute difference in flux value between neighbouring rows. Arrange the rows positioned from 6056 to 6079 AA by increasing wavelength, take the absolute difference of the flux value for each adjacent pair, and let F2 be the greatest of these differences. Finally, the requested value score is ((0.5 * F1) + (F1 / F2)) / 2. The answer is 1.6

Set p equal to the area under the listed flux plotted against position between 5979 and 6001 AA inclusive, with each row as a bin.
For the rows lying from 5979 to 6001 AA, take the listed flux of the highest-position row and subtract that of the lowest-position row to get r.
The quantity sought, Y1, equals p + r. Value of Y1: 201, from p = 201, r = 0.2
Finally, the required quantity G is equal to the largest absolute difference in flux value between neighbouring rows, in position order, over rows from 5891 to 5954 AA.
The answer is 2.6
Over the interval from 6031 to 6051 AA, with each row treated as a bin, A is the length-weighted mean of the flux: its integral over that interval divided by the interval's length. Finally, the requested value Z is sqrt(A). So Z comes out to 3.02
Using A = 9.1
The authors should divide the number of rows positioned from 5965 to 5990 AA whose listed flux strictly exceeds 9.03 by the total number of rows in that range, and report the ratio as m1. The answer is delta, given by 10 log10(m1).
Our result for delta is -2.6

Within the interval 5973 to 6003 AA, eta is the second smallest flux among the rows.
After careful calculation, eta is 8.24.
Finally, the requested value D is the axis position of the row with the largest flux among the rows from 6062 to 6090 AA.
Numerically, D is 6071.58 AA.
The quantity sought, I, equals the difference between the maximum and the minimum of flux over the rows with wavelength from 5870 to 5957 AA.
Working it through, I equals 5.4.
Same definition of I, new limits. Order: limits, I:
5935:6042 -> 2.9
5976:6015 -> 2.9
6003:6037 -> 2.3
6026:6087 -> 2.2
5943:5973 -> 1.7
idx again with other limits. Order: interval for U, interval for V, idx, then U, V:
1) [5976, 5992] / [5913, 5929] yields 0.42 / 0.6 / 0.3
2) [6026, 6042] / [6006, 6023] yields 0.82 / 0.7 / 0.6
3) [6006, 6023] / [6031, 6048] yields 0.97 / 0.6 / 0.6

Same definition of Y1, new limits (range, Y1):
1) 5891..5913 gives 189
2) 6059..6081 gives 199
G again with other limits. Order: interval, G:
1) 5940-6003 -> 2.3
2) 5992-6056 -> 2.3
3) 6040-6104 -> 2.0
